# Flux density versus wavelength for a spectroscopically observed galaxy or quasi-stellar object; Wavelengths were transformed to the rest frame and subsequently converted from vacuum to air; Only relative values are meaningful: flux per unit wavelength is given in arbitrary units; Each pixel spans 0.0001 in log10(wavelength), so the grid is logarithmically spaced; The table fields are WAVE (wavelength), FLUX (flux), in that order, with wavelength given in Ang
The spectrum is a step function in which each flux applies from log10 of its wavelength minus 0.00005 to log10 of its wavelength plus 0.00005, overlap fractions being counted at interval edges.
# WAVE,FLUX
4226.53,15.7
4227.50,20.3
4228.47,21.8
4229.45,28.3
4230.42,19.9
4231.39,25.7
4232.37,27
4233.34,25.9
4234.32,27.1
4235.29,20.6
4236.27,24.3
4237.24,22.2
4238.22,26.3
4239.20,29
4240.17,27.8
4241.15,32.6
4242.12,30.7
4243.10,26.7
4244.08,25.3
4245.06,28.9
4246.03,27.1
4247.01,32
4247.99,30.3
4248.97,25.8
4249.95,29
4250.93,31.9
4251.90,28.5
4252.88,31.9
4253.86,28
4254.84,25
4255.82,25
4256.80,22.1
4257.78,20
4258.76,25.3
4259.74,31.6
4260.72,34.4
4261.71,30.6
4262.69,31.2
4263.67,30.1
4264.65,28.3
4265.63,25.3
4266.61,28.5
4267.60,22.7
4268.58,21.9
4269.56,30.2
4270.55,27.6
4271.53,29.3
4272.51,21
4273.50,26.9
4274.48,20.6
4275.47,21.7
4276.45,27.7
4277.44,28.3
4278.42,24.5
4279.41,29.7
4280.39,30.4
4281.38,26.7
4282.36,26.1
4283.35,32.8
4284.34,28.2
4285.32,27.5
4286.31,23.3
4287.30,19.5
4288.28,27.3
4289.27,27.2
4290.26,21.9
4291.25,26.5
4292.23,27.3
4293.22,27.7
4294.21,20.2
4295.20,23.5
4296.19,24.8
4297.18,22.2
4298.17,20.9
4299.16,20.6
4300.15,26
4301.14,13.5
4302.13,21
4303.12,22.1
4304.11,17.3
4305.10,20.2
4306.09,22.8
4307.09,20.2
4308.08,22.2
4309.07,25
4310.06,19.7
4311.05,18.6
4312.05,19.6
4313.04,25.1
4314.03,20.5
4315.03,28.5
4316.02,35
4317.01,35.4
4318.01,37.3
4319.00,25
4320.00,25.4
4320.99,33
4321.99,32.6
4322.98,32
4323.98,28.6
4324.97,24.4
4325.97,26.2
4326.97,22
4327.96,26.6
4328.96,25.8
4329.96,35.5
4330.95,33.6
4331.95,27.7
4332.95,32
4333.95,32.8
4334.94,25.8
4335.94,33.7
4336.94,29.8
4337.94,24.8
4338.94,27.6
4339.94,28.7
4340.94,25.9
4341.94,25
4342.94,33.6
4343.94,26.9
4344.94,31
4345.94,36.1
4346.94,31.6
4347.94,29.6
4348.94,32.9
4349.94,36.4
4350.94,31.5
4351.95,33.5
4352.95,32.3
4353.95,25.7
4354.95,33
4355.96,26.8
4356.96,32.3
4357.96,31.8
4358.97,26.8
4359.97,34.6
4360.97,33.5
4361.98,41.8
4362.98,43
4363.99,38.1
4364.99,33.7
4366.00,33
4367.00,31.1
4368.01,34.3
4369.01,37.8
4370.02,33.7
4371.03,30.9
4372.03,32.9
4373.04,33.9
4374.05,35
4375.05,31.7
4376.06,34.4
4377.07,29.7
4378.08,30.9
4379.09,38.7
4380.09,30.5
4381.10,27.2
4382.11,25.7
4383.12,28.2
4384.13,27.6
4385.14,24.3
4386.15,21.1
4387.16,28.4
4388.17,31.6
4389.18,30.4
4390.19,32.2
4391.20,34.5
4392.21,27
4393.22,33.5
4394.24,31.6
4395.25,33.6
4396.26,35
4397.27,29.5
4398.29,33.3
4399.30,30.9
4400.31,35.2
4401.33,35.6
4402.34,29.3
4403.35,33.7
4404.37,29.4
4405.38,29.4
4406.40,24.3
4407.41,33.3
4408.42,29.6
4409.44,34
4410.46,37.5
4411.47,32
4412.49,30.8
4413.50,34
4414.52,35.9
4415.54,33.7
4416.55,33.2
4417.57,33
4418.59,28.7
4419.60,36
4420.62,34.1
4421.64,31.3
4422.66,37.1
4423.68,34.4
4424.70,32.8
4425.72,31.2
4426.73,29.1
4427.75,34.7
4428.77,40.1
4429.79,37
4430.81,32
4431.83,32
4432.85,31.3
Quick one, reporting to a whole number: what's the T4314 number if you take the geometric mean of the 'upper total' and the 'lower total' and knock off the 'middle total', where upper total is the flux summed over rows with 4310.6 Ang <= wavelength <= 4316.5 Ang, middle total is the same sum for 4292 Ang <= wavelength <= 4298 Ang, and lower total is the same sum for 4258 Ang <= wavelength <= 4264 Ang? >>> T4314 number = 19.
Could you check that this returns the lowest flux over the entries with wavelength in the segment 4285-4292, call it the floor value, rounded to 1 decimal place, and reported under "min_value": 19.5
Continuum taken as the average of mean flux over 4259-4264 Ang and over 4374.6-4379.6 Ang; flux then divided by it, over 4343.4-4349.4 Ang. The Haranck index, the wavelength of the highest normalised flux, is 4345.94 Ang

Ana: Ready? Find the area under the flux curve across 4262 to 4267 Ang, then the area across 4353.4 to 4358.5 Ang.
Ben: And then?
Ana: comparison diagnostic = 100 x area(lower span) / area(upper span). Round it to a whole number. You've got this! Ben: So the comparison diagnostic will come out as 94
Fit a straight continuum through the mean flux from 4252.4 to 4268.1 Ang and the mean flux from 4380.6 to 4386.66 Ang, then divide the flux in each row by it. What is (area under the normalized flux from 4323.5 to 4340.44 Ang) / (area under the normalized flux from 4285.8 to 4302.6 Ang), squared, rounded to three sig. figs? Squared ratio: 1.62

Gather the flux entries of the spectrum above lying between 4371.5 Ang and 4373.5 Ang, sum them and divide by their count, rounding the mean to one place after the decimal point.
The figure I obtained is 33.4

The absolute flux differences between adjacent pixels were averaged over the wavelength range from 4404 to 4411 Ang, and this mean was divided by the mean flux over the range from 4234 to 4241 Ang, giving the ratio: 0.17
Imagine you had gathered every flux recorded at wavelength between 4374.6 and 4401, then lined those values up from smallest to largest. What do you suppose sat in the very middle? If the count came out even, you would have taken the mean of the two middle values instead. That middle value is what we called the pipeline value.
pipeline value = 30.9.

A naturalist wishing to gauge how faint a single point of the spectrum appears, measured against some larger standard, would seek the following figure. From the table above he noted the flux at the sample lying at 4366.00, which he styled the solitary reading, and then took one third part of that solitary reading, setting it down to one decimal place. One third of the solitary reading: 11.0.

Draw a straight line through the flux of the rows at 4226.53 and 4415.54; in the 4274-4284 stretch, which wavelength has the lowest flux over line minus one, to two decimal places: 4274.48 Ang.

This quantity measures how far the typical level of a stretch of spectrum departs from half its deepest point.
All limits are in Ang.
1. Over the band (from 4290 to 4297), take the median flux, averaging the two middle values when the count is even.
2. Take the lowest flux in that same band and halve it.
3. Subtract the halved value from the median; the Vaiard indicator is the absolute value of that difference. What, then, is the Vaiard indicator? 14.7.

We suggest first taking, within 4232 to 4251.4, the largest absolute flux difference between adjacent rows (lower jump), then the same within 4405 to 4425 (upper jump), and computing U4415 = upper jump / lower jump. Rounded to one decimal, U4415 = 1.4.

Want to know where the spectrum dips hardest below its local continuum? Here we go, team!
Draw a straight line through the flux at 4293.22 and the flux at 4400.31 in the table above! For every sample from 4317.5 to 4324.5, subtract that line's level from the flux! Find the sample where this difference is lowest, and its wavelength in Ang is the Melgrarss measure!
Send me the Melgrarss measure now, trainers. 4319.00 Ang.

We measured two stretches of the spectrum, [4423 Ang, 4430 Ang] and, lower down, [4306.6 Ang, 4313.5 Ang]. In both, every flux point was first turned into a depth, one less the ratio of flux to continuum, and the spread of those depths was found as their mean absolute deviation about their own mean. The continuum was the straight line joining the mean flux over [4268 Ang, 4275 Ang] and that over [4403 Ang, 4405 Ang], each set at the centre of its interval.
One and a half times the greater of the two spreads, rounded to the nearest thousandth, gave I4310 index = 0.124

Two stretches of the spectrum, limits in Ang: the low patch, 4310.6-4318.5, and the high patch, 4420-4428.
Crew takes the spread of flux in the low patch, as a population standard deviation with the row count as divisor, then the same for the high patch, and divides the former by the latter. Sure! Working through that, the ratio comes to 3.05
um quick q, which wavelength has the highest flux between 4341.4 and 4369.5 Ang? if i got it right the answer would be 4362.98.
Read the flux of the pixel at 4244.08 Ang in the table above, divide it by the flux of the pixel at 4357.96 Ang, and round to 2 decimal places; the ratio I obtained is 0.80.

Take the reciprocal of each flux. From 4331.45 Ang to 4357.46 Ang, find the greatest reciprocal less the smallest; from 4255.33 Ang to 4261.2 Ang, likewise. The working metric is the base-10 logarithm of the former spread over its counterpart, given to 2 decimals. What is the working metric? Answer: -0.21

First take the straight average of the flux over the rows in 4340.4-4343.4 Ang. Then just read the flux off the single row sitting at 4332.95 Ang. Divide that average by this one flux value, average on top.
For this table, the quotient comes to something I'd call 0.88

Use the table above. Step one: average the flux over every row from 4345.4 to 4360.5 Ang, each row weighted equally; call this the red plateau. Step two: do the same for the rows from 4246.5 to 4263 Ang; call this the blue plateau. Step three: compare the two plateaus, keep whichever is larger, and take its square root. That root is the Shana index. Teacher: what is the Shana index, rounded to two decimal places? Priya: 5.63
